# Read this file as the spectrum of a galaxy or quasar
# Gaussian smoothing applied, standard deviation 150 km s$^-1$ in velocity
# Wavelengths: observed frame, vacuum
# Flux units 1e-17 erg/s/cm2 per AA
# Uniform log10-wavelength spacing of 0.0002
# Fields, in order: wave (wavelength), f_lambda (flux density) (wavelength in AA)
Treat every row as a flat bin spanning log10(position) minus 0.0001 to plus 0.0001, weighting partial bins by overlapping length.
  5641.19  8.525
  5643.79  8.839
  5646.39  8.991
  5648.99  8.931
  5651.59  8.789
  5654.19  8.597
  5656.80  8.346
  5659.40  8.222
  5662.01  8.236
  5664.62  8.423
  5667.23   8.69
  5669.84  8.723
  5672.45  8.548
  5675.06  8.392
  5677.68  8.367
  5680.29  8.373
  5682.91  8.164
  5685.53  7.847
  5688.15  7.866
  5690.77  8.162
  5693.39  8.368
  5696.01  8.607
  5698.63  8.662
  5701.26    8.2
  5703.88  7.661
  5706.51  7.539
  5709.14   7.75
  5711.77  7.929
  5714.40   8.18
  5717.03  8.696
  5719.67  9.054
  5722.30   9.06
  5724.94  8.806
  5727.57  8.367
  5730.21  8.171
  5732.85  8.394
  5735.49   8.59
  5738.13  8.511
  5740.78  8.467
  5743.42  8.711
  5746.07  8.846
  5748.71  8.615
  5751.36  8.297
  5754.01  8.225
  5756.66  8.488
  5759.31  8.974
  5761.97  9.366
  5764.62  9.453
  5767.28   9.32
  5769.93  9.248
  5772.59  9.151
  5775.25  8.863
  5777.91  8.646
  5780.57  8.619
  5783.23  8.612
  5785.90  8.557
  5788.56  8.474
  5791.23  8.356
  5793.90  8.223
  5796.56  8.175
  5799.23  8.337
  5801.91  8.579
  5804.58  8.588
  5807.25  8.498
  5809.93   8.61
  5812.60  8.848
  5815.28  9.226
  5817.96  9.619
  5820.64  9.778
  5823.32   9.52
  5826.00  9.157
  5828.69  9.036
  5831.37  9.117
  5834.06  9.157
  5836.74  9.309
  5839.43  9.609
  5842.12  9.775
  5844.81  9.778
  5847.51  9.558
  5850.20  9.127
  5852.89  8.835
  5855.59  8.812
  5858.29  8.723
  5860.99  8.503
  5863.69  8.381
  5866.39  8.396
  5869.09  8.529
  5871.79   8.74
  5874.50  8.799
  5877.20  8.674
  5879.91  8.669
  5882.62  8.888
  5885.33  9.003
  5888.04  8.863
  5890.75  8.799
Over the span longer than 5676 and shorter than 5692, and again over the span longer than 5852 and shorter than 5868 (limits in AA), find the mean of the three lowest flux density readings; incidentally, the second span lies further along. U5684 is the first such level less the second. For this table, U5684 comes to -0.47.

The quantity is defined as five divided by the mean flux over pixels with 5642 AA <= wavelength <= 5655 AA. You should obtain 0.566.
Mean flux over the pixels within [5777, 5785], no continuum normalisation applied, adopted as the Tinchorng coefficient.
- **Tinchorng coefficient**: 8.6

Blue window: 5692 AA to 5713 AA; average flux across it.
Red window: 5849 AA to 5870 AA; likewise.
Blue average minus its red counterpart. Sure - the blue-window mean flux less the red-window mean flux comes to -0.57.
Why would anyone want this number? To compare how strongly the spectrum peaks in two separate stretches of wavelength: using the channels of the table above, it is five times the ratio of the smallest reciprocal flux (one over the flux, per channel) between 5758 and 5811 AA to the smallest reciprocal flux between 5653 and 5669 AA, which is 4.60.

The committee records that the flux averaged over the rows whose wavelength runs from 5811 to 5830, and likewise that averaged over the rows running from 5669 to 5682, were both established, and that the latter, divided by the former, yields 0.91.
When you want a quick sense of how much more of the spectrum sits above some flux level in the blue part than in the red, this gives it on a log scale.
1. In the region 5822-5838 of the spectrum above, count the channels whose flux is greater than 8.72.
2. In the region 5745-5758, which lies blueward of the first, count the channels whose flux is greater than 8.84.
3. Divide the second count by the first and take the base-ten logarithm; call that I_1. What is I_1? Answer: -0.78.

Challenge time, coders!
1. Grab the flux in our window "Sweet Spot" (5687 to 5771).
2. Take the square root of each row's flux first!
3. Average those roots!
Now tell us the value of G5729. 2.92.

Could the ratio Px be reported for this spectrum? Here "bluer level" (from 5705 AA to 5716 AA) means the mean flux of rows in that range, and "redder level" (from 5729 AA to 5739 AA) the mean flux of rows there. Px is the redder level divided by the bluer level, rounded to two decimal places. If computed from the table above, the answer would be 1.07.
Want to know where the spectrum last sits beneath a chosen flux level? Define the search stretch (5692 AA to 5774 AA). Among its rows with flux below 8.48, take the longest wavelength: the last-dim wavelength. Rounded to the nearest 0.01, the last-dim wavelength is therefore 5754.01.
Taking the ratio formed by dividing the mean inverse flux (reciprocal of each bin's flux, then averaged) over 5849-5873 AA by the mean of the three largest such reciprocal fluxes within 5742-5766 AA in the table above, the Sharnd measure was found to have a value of 0.96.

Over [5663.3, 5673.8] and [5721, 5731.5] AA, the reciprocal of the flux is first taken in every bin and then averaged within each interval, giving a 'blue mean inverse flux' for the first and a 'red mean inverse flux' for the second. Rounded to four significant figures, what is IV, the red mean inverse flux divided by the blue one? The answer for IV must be 1.001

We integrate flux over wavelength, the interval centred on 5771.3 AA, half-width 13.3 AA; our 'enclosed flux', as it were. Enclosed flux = 240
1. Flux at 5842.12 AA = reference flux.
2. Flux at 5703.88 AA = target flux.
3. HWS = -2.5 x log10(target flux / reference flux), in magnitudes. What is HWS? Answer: 0.26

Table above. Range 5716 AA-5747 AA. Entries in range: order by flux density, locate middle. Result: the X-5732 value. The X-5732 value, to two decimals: 8.64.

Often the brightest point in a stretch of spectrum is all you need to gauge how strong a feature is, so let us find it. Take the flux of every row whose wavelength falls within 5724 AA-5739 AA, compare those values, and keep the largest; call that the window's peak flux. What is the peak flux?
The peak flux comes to 8.806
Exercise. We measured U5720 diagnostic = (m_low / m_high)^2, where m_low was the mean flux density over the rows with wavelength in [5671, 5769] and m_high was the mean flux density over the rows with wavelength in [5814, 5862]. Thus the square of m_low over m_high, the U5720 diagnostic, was 0.84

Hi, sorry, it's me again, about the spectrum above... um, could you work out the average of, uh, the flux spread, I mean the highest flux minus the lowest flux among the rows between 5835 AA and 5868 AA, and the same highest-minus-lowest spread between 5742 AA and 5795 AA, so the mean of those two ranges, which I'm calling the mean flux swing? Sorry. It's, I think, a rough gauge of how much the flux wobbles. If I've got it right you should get 1.31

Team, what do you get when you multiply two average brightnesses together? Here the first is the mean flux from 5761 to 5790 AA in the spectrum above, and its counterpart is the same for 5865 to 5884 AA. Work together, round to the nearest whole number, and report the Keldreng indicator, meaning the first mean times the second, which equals 77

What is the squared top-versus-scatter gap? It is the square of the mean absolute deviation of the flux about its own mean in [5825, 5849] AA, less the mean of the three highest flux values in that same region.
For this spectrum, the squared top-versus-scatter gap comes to 90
